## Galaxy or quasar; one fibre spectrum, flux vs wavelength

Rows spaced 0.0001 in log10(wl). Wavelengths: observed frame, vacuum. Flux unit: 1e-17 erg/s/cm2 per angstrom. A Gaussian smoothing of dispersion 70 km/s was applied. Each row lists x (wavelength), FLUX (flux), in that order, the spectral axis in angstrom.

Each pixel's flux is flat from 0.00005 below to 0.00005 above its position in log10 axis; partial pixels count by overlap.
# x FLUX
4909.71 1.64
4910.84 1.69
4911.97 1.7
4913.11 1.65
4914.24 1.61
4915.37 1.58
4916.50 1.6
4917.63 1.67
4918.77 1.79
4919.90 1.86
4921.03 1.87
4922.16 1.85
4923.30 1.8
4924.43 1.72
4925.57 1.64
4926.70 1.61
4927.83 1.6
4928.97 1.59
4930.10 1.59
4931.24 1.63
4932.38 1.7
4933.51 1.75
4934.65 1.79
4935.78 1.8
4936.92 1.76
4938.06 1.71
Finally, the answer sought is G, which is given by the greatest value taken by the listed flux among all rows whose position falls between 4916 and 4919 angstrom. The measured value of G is 1.79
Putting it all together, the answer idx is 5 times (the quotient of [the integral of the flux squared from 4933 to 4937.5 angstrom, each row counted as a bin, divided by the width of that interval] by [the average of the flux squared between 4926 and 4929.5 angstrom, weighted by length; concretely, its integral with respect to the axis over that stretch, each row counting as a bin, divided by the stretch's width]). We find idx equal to 6.13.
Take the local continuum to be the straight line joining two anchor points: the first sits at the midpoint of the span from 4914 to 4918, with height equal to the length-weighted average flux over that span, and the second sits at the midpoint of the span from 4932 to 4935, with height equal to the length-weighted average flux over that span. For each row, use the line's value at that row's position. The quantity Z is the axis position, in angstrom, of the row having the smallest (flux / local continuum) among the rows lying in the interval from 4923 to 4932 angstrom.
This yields 4930.10 angstrom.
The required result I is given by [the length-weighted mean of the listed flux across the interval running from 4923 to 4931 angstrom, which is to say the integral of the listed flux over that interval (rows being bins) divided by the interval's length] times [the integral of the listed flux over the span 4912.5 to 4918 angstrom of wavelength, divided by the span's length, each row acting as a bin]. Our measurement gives 2.66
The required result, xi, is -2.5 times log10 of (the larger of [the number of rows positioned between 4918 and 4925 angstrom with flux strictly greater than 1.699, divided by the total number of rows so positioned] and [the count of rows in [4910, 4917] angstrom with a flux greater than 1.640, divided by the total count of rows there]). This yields 0.00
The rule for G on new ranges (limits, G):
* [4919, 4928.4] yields 1.87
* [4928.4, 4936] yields 1.8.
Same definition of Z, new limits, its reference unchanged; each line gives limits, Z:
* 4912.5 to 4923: 4915.37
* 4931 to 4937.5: 4931.24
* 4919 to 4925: 4924.43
